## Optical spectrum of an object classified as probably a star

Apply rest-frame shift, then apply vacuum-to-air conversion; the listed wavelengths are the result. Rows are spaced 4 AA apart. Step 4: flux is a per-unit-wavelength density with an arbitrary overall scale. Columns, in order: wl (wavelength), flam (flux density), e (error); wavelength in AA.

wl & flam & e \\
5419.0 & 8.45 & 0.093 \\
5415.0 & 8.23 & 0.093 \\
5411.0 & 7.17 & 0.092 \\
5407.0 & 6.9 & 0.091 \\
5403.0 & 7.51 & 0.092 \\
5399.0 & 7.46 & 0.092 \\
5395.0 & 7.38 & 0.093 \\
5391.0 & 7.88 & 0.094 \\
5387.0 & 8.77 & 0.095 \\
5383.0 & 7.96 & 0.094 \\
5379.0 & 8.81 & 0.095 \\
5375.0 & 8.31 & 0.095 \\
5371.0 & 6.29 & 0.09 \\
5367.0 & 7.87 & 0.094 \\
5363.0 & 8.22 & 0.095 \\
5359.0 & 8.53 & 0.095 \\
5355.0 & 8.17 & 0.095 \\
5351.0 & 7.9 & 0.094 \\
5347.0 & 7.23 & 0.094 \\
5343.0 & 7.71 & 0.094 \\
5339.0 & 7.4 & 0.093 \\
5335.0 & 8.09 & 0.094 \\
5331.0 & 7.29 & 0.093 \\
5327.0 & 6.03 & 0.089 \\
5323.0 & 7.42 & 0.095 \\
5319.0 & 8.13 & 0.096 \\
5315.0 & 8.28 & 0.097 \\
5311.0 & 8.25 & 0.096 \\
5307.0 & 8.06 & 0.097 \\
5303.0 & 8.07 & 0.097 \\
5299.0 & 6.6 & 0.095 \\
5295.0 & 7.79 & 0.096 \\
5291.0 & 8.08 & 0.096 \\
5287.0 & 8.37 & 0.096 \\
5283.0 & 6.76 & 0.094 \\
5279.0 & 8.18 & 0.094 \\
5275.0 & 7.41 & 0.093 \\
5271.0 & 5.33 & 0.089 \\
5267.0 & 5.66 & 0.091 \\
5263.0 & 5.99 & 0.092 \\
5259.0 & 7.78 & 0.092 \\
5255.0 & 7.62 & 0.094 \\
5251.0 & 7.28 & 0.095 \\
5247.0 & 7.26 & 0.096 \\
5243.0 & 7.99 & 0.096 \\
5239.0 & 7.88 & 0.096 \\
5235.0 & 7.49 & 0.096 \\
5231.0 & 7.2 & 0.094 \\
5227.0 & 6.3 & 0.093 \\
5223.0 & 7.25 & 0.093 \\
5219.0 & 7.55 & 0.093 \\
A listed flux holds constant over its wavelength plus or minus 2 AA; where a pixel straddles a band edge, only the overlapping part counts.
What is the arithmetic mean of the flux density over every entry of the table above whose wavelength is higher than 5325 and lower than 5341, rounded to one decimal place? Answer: 7.2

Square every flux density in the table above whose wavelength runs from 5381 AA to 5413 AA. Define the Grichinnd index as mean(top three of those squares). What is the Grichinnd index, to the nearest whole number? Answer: 67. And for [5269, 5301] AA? 67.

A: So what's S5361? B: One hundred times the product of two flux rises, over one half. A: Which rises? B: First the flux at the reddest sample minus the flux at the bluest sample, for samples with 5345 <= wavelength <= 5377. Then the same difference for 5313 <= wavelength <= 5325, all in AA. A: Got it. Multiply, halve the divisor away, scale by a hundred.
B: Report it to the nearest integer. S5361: -186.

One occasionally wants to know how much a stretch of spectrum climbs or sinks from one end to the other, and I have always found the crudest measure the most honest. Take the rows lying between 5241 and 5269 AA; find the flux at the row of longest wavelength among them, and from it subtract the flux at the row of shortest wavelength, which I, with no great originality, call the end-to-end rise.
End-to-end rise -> -2.3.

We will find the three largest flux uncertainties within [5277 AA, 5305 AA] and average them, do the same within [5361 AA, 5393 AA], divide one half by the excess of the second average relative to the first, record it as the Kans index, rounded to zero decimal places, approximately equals -375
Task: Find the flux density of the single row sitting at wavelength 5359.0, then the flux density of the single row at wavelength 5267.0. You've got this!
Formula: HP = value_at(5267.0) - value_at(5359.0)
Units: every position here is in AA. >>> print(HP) -3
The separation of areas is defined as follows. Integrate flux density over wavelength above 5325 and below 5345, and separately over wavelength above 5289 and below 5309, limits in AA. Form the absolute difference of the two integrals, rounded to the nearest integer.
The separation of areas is 8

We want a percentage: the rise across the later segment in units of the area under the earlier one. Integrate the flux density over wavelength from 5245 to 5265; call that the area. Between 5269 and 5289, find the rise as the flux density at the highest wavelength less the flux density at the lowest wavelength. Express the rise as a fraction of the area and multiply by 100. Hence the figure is 2.1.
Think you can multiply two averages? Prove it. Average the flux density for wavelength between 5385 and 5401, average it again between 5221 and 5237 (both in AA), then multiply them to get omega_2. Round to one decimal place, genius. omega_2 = 55.6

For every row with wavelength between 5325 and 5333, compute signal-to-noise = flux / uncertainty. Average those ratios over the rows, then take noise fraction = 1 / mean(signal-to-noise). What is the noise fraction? 0.0137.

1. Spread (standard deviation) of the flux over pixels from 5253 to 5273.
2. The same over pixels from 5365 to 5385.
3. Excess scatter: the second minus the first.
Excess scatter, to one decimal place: -0.2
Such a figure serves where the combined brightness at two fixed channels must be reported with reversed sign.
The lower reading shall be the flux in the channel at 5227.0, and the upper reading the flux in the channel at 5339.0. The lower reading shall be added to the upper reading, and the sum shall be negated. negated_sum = -13.7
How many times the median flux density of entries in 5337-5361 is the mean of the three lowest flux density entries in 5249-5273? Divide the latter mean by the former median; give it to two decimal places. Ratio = 0.73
